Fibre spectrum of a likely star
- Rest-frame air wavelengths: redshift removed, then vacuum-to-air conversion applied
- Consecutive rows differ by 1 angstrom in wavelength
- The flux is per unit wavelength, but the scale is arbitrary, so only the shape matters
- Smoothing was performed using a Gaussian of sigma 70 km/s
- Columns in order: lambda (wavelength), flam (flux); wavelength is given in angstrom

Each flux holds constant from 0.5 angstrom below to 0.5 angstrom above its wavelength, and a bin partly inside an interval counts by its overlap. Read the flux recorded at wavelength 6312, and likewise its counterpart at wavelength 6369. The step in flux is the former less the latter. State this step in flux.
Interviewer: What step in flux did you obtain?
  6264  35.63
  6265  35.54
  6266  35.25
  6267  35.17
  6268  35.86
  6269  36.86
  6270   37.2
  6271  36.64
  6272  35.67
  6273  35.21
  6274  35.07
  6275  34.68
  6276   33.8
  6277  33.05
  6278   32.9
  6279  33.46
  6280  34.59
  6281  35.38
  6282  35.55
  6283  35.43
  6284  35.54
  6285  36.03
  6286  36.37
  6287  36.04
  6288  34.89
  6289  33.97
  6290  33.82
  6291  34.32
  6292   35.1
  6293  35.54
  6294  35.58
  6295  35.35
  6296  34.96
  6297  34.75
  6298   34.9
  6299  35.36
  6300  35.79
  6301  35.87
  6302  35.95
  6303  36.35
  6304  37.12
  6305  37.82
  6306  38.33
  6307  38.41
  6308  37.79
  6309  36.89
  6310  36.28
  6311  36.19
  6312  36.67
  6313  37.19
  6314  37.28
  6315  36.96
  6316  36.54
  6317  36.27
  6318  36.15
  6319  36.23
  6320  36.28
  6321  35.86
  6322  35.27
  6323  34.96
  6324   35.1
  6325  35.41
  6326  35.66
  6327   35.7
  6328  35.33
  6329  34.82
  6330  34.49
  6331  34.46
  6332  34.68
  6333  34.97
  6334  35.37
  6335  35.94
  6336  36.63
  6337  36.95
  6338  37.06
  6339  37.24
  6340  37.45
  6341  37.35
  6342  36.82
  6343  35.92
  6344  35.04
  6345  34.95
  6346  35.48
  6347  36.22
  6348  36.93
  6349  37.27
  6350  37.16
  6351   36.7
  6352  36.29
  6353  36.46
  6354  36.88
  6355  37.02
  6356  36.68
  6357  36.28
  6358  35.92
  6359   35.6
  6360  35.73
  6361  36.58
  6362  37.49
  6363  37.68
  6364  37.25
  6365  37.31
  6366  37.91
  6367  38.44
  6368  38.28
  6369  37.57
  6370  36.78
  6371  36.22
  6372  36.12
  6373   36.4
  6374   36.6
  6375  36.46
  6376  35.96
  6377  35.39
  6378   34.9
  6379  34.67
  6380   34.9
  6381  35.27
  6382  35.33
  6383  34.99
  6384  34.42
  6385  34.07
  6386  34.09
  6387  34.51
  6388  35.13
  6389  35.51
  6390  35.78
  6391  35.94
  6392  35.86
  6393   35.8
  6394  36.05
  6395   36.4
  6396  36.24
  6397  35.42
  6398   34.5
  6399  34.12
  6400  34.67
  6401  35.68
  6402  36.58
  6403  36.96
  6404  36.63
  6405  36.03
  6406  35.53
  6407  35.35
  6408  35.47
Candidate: -0.9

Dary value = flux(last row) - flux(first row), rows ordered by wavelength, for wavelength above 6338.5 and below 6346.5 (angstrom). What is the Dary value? -1.8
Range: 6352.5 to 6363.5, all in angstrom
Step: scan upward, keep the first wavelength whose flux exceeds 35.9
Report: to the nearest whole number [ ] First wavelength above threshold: 6353 angstrom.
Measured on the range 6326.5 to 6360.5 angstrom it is 6335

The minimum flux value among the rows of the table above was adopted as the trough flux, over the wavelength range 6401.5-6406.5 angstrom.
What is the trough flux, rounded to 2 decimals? 35.53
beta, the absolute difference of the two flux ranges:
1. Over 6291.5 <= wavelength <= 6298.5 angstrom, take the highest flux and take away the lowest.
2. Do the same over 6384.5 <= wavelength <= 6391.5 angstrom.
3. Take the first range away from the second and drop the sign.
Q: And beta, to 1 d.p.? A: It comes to 1.0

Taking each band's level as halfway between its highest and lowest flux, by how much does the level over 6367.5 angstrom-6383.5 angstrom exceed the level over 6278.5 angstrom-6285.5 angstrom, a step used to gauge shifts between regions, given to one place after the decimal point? 1.7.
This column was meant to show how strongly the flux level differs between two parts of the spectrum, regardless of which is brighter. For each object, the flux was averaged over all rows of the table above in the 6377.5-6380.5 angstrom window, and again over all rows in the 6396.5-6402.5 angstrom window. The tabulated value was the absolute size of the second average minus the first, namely 0.34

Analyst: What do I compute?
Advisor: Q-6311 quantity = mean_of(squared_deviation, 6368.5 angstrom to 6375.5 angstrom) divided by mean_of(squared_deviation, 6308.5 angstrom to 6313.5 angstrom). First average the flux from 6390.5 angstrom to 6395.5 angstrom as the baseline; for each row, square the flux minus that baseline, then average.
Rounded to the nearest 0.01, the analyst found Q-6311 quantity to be 1.00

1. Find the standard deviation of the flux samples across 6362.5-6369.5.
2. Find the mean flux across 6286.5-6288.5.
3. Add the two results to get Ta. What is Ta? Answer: 35.9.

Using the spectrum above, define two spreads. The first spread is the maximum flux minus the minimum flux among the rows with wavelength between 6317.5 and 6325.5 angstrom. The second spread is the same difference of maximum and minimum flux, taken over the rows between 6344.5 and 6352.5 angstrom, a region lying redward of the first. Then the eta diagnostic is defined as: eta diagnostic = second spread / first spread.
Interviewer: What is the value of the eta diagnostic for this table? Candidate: 1.8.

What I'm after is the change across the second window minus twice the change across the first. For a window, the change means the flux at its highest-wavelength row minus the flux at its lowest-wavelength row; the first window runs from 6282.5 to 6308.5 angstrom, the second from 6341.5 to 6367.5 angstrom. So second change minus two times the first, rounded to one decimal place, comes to -3.1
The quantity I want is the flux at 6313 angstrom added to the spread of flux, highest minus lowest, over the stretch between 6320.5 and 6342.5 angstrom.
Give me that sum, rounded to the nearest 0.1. 40.2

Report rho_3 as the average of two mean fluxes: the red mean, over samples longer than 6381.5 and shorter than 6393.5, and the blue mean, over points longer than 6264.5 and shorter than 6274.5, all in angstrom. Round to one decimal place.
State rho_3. 35.5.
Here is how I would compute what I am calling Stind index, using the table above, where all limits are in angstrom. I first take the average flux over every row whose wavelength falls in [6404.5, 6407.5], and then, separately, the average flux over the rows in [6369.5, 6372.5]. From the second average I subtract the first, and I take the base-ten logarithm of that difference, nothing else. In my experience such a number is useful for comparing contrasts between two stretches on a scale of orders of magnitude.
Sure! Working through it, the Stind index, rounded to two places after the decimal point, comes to -0.13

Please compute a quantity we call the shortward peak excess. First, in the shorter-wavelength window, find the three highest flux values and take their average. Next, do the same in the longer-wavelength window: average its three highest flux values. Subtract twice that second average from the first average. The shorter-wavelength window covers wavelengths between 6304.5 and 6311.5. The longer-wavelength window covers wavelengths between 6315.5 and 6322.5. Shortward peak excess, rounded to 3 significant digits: -34.5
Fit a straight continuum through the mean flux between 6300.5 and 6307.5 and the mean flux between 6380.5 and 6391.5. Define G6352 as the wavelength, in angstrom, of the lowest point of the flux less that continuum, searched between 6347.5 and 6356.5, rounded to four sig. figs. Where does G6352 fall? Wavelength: 6352 angstrom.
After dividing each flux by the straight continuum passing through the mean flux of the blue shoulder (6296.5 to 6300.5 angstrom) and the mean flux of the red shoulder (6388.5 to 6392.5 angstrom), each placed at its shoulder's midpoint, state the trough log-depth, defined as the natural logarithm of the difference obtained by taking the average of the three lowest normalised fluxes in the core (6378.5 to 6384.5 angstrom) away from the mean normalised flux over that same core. -4.91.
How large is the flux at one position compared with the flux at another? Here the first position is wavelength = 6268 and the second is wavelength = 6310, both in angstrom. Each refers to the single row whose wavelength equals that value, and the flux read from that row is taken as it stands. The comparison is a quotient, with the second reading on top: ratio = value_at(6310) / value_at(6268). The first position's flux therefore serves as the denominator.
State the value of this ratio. 1.01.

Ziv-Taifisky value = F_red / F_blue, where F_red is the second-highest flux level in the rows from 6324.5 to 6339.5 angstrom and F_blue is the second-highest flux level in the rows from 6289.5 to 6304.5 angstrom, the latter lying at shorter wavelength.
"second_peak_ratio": 1.02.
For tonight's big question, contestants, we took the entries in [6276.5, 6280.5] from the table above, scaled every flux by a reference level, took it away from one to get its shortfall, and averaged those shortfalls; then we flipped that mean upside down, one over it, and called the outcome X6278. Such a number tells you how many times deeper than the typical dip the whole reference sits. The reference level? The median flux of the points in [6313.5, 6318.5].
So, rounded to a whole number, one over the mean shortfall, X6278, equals 12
